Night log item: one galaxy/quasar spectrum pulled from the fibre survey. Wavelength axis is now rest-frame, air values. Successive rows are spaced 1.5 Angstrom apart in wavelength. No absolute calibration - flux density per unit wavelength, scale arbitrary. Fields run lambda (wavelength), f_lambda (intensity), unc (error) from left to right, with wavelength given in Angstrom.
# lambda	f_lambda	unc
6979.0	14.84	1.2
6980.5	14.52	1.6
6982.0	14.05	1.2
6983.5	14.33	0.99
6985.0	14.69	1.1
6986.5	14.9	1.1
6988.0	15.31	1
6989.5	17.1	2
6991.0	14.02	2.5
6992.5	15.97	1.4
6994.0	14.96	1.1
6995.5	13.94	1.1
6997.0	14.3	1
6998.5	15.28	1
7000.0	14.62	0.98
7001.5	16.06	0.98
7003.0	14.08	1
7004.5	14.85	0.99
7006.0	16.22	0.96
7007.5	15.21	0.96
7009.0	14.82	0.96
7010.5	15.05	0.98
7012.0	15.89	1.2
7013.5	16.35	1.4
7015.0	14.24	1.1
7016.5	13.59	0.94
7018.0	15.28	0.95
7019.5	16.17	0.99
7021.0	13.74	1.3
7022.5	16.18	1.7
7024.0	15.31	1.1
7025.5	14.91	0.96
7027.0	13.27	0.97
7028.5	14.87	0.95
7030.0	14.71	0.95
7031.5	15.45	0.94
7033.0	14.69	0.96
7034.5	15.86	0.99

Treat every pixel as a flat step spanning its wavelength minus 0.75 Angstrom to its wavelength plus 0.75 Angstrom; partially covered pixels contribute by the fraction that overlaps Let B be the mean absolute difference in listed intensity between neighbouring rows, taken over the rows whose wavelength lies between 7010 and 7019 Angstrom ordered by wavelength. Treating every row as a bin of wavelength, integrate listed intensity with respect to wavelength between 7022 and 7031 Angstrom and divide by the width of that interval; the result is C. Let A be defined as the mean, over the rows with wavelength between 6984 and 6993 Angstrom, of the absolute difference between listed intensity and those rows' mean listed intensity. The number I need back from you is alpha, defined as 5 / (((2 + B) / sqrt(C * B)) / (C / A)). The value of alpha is 121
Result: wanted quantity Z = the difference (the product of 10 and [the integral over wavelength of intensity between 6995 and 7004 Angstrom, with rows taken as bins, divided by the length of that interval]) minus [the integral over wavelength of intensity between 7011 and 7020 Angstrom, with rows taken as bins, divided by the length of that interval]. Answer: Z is 132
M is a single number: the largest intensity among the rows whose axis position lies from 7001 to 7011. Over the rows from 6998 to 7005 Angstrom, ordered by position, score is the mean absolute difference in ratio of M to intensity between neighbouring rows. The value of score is 0.087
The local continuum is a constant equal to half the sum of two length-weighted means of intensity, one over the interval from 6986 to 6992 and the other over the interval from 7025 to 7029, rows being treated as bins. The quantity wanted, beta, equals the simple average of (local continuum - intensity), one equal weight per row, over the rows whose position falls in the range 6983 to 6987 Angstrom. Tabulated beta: 0.19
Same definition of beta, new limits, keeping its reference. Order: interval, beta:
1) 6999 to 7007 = -0.34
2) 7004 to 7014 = -0.65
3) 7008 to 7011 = -0.11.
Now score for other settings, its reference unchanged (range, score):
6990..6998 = 0.080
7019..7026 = 0.110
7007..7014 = 0.033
